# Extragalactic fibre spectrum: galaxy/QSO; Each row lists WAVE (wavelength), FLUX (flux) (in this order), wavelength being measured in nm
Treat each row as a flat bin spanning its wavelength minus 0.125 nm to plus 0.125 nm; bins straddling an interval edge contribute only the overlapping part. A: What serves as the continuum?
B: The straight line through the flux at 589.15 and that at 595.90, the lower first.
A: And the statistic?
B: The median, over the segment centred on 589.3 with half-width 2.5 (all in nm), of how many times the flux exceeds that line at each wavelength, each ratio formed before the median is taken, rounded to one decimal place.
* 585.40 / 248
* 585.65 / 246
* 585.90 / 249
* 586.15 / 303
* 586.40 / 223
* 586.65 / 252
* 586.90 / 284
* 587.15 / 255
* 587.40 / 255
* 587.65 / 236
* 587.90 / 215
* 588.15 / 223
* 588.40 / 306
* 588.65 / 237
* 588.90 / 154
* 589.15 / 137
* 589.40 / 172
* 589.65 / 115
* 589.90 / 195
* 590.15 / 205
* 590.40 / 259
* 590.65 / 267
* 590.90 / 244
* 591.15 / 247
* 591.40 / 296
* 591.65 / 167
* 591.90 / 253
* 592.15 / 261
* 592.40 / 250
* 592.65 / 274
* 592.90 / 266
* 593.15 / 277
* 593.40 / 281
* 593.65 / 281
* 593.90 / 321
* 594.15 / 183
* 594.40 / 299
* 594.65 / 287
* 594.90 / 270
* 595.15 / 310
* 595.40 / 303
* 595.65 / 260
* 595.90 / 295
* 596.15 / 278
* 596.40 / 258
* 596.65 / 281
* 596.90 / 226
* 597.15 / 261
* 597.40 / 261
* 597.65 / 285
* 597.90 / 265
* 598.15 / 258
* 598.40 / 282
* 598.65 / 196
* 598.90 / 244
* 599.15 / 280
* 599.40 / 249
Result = 1.6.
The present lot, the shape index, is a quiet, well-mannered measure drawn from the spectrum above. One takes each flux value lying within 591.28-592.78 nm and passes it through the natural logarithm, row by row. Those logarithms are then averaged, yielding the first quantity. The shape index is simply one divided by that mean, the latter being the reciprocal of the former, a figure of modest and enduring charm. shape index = 0.182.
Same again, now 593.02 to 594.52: 0.179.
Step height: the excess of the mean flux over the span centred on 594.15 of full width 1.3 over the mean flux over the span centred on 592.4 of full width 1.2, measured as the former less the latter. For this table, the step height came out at 13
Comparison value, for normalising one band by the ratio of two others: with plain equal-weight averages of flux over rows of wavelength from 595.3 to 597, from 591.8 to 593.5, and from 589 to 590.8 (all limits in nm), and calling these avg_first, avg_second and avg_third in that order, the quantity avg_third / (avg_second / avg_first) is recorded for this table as 197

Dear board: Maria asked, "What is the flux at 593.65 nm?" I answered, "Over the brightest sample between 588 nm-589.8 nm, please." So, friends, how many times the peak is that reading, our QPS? 0.92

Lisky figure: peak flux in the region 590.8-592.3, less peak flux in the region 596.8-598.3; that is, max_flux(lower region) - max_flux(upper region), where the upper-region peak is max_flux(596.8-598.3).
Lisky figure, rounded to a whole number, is 11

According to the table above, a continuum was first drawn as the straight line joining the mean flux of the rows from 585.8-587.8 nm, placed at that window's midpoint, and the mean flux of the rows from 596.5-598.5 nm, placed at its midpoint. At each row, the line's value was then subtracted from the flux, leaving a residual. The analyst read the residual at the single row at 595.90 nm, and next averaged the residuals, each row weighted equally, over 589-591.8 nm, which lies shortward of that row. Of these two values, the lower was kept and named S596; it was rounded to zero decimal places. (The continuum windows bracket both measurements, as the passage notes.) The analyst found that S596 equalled -50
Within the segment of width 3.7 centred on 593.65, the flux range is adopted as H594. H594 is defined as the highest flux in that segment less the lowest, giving 138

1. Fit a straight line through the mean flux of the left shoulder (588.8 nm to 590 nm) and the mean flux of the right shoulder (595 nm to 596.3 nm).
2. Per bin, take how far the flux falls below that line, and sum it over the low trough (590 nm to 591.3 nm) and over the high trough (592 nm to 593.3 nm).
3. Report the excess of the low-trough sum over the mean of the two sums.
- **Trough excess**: -55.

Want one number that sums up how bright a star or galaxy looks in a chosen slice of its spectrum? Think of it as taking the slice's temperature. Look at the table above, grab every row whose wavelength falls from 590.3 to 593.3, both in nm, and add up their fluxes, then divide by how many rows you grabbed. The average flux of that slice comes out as 255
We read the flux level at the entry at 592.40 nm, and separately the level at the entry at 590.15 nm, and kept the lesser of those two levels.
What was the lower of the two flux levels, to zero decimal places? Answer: 205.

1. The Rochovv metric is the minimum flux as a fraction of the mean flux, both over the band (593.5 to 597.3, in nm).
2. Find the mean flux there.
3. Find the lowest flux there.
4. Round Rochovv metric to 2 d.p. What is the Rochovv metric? 0.67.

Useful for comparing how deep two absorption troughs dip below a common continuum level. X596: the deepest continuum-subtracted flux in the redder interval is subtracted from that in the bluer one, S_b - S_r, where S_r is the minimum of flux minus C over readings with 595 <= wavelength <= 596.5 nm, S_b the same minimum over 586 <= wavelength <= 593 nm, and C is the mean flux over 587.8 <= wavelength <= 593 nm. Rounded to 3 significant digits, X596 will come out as -143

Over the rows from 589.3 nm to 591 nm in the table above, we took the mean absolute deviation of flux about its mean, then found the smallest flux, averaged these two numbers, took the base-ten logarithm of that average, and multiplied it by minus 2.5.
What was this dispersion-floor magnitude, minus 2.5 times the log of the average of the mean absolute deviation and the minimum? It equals -4.73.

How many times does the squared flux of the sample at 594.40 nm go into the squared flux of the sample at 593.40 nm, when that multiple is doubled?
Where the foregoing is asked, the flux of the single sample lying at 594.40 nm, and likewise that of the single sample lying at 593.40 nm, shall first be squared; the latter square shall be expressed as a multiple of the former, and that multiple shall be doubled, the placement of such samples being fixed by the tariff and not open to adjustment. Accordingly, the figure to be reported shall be 1.8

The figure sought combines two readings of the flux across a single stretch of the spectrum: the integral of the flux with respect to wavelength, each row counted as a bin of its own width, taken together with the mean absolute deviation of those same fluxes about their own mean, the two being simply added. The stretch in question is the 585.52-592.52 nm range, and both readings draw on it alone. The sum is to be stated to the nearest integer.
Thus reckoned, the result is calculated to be 1663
